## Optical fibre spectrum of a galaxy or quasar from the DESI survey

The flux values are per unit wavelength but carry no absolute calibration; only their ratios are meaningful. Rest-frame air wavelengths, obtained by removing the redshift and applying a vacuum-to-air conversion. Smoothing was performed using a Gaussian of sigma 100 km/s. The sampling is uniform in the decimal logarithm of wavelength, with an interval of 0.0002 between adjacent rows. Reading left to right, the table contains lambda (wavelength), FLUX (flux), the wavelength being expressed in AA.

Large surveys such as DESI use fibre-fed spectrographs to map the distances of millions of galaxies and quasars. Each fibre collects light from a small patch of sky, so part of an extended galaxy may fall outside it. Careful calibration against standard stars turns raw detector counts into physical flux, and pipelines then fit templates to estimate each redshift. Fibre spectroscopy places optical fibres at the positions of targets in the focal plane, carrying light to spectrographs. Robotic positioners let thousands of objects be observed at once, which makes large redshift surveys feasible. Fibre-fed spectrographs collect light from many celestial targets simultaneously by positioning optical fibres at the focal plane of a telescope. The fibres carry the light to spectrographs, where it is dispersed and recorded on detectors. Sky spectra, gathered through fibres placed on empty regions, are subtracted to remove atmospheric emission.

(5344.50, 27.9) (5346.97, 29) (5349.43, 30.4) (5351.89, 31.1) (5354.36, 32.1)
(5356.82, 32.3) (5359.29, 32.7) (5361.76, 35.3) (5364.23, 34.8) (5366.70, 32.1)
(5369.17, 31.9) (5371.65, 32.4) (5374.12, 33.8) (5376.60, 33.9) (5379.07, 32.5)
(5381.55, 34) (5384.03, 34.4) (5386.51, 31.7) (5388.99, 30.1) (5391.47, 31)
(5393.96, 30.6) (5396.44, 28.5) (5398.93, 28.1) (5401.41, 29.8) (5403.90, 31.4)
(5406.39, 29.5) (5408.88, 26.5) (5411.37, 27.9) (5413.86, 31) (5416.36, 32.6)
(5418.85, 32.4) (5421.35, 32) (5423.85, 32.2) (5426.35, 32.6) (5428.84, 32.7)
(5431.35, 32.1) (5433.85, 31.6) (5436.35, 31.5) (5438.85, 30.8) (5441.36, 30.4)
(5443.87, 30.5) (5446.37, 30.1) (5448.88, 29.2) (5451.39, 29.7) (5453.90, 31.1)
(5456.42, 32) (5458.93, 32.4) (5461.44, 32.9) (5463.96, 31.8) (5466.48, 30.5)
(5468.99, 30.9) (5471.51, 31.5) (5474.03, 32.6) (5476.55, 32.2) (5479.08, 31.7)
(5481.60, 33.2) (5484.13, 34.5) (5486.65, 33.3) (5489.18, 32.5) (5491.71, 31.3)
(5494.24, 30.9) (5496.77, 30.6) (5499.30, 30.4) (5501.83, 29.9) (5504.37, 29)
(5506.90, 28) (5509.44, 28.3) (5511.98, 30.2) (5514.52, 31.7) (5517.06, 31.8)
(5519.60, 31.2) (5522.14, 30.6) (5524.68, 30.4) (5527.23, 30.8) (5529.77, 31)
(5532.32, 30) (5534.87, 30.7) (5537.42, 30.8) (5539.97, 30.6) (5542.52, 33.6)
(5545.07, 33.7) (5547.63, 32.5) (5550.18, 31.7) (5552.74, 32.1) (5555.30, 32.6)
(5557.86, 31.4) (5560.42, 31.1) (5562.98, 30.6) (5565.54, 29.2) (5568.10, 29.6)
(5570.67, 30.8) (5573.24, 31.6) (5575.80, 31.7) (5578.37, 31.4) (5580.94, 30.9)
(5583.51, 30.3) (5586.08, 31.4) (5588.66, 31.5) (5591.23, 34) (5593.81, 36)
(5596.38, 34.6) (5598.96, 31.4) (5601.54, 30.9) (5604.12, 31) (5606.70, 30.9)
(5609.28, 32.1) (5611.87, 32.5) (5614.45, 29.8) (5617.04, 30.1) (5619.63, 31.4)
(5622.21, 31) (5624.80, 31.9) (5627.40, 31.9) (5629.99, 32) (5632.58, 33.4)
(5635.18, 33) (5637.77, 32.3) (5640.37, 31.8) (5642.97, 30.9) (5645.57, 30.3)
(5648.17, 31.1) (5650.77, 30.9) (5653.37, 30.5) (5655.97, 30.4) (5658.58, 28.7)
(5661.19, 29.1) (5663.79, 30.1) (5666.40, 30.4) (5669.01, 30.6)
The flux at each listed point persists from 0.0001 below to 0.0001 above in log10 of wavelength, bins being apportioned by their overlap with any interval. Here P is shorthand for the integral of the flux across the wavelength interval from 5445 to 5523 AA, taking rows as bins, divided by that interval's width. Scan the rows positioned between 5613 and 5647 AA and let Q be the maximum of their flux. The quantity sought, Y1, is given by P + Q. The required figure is 64.6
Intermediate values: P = 31.2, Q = 33.4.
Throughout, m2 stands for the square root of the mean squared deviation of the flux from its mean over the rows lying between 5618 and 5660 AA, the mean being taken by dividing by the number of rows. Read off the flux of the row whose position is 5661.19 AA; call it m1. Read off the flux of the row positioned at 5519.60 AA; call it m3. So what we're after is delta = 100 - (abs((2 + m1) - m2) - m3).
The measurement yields 101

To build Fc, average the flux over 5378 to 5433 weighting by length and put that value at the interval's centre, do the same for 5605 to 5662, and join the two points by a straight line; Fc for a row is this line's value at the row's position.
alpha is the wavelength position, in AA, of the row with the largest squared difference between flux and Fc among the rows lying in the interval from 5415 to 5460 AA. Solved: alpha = 5448.88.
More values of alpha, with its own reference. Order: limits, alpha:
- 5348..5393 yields 5361.76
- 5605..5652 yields 5632.58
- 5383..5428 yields 5408.88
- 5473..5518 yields 5484.13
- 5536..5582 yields 5545.07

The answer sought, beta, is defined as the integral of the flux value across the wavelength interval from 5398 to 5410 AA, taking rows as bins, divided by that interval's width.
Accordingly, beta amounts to 29.1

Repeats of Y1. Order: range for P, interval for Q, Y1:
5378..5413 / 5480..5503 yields 64.9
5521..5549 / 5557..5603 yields 67.3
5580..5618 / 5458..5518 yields 66.3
